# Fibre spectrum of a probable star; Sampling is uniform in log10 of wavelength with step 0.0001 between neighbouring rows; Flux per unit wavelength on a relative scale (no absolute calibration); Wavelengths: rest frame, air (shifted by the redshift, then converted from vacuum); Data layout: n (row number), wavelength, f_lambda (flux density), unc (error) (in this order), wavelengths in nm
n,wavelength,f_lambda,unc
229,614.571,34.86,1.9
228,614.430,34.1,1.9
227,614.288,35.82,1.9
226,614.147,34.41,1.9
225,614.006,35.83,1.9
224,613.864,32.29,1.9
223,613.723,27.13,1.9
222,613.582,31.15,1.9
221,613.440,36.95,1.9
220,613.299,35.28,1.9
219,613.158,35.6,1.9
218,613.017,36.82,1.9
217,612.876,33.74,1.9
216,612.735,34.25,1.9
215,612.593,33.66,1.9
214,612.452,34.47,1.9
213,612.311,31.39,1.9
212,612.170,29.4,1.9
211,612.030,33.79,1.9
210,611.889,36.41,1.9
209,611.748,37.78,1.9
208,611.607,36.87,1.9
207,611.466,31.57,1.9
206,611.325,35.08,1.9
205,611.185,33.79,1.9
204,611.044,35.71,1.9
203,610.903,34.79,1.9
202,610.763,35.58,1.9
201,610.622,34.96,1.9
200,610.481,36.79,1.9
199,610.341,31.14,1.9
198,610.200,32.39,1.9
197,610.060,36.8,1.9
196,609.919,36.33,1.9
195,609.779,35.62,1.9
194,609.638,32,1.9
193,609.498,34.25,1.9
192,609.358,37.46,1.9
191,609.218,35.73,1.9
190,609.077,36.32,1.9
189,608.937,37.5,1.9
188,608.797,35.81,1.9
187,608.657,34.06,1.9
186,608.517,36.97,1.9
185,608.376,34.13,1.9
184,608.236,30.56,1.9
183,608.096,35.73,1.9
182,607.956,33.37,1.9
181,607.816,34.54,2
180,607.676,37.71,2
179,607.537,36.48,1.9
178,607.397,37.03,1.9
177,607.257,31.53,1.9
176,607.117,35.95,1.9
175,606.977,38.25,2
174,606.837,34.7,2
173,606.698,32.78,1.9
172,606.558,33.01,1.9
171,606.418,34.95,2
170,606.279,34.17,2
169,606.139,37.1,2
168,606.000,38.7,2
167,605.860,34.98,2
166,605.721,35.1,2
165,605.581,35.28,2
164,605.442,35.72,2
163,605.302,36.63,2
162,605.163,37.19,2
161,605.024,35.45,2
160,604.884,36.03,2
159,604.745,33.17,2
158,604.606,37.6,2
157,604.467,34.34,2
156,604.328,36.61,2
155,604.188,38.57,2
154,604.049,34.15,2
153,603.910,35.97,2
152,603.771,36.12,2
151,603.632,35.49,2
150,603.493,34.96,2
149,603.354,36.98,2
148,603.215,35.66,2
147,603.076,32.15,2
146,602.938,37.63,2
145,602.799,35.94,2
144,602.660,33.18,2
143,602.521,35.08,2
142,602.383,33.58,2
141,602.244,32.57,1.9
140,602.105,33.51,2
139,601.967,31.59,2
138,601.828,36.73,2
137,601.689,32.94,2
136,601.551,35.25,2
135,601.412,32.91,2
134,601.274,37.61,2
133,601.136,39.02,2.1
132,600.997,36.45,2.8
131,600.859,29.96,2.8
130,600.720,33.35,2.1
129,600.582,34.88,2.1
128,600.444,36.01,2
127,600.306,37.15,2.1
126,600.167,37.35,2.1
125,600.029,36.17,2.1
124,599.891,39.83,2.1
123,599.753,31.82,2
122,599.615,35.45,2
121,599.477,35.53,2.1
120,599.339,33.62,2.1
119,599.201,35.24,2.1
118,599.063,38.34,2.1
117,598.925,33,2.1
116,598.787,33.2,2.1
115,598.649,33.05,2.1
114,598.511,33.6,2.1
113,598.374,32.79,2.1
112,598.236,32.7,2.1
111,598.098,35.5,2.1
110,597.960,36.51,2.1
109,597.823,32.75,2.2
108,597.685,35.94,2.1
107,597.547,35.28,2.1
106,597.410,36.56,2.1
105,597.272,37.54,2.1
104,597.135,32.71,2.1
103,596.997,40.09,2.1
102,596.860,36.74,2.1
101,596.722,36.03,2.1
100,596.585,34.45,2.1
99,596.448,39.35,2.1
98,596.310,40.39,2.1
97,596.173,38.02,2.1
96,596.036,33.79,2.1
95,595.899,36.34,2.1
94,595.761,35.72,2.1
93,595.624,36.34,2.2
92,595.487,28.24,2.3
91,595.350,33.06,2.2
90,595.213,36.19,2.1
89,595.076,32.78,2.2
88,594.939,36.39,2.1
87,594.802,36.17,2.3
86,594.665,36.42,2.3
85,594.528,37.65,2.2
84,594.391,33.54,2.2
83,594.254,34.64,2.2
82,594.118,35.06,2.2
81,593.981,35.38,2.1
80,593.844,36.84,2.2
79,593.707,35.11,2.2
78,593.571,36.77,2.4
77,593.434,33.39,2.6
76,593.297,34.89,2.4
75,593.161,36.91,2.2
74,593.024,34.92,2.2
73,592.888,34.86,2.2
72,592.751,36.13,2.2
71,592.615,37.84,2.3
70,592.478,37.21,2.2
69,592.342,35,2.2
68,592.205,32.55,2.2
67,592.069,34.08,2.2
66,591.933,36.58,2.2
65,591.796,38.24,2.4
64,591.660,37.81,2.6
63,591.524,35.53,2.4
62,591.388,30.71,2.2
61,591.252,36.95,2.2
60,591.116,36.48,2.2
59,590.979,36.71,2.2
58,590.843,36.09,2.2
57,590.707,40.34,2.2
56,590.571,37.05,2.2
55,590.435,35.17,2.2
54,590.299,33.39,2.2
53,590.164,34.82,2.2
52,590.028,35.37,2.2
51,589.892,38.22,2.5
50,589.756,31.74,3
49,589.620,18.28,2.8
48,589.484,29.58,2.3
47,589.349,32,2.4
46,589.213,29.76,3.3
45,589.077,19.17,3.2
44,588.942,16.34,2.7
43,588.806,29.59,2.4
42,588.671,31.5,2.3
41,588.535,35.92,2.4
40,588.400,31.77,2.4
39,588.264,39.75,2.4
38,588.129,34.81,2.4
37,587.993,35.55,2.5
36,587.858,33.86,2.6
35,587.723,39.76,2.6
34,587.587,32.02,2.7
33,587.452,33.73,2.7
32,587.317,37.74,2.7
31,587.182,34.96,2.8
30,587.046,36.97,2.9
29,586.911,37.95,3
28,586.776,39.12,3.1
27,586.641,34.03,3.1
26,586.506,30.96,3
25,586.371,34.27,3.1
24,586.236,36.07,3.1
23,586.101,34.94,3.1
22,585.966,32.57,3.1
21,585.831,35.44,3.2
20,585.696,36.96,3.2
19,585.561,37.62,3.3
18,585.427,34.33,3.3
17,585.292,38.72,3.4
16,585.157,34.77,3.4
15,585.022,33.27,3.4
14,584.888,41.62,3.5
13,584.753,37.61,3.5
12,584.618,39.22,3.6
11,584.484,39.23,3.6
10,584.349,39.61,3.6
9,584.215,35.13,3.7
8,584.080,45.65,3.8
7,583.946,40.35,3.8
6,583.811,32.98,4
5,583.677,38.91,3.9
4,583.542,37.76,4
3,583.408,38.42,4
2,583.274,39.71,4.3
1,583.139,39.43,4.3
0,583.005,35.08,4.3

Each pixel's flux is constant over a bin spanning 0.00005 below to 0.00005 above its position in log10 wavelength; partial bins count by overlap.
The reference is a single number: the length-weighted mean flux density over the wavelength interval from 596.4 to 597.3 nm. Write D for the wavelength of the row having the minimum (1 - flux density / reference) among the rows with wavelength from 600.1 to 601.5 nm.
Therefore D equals 601.136 nm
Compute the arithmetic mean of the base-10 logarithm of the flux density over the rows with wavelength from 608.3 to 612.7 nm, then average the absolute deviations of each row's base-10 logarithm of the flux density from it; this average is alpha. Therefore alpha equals 0.0215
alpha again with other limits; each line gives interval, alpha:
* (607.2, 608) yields 0.0244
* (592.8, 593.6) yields 0.0126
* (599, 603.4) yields 0.0237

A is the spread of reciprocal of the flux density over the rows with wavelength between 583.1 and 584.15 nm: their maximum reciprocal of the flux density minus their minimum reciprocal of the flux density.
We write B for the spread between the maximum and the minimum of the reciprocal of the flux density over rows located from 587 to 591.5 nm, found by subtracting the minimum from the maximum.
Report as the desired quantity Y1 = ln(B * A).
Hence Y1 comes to -8.1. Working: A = 0.008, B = 0.0364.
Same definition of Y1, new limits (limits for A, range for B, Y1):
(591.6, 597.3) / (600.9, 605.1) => -9.7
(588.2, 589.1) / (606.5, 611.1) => -8.3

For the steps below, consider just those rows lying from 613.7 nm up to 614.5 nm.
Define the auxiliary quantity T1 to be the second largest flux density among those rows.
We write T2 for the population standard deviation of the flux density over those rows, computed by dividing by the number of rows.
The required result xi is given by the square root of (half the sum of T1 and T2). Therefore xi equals 4.41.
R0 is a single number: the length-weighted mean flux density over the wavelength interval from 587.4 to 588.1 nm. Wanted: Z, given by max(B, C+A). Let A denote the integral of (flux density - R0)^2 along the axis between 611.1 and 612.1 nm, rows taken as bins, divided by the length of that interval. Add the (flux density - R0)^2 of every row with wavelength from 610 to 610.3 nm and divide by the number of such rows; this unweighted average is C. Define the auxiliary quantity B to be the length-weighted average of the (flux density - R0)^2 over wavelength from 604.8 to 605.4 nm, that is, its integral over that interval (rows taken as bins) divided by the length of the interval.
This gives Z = 9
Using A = 4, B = 2.2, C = 5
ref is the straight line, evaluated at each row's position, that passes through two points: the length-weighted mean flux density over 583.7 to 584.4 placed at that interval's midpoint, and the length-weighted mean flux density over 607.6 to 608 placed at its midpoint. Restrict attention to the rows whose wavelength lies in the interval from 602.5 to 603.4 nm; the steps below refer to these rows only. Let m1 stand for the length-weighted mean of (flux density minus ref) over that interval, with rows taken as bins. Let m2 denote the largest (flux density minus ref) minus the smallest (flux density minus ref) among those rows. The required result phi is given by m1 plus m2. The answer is 4.6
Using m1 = -0.9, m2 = 5.5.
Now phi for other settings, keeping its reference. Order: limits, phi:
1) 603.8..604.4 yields 4.8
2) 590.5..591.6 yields 8.0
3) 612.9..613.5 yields 3.0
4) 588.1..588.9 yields 5.2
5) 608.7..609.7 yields 5.8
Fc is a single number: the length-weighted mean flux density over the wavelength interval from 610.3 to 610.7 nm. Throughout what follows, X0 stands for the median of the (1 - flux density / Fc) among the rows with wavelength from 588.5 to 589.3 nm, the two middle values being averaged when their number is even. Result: 0.141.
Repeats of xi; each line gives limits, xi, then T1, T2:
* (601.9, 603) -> 4.35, 35.94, 1.8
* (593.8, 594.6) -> 4.37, 36.84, 1.4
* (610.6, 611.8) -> 4.39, 36.87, 1.7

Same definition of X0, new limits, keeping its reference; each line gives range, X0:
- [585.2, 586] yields -0.048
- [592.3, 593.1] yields -0.030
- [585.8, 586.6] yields -0.002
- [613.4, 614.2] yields 0.034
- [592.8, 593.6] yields -0.011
